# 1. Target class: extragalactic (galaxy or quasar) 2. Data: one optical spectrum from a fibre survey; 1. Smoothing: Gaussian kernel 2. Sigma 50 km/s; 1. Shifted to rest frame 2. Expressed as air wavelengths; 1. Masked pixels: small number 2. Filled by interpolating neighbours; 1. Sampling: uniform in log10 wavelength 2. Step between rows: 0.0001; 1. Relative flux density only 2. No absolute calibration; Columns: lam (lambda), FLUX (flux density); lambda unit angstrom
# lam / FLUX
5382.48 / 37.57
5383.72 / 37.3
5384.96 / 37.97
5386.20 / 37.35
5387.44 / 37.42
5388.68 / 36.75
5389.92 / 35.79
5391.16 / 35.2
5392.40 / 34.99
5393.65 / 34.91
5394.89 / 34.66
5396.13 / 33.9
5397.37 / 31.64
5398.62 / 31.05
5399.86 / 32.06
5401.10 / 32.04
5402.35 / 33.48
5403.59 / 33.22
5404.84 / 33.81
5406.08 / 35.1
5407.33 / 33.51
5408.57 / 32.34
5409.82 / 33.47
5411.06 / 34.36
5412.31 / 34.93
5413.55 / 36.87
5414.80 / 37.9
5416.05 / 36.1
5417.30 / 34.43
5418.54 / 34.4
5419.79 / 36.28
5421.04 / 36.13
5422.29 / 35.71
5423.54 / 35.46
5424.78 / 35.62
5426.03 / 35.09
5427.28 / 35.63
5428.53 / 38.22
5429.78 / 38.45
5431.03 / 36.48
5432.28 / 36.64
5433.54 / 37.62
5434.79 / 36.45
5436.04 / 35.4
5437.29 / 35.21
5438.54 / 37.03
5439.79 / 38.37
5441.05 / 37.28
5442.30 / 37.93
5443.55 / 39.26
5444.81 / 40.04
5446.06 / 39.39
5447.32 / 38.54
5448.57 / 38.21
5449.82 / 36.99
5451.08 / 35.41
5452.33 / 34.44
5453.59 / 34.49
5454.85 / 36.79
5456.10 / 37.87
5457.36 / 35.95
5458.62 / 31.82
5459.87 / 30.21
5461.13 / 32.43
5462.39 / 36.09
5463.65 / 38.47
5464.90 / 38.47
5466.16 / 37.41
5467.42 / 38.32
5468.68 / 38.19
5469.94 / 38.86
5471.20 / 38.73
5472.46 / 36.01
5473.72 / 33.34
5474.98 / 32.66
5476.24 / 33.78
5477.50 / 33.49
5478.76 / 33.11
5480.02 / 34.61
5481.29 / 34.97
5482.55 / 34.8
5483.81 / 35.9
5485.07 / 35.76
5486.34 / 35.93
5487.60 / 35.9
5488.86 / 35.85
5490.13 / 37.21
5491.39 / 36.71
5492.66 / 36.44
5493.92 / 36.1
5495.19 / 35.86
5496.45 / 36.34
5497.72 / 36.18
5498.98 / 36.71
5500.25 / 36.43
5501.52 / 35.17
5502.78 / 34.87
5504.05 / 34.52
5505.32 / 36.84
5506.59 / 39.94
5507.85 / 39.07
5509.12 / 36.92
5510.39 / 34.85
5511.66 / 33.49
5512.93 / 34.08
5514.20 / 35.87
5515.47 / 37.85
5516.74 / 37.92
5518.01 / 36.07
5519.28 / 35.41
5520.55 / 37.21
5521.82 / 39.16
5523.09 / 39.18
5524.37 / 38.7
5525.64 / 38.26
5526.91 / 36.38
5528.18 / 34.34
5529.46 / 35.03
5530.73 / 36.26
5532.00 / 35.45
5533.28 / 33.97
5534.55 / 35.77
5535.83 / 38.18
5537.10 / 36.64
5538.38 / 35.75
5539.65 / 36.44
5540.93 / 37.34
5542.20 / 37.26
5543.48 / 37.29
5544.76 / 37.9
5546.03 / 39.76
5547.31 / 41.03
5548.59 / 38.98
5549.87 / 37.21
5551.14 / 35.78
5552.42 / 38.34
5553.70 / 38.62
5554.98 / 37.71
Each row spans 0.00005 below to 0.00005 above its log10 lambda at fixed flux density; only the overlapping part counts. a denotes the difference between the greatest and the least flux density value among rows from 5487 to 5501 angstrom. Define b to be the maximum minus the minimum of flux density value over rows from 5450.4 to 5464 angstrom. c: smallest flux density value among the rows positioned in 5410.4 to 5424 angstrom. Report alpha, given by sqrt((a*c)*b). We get 20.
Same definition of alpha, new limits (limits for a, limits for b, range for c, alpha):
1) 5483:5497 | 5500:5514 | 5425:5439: 18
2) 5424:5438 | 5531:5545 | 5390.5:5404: 21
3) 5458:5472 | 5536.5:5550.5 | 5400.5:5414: 38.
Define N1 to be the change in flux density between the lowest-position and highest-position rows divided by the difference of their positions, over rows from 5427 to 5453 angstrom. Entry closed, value -0.05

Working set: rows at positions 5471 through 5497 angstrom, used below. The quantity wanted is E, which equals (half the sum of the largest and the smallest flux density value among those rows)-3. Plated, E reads 32.7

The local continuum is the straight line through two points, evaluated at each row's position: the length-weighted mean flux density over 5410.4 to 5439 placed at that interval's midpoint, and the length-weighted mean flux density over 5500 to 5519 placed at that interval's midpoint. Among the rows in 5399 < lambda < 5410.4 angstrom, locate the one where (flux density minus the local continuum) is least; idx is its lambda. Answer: 5401.10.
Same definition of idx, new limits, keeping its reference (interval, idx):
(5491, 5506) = 5504.05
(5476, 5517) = 5478.76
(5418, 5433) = 5418.54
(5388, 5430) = 5398.62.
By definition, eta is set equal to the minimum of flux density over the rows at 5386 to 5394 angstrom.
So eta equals 34.91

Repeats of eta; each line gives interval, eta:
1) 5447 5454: 34.44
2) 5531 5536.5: 33.97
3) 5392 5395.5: 34.66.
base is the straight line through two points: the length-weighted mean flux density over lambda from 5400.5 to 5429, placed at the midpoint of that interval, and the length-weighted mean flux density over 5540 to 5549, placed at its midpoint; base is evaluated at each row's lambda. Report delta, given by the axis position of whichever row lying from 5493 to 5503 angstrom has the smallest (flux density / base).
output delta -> 5502.78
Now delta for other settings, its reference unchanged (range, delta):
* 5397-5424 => 5398.62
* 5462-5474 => 5473.72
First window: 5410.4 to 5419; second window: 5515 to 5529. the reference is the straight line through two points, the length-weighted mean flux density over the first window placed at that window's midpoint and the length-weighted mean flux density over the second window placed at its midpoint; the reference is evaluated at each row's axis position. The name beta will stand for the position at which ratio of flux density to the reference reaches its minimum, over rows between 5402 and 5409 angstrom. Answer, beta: 5408.57 angstrom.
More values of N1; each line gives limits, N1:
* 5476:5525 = 0.10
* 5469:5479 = -0.65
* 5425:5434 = 0.34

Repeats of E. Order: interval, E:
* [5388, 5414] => 31.0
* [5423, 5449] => 34.6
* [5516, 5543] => 33.6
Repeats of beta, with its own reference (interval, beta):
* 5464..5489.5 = 5474.98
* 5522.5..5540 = 5533.28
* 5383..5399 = 5398.62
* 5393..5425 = 5398.62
